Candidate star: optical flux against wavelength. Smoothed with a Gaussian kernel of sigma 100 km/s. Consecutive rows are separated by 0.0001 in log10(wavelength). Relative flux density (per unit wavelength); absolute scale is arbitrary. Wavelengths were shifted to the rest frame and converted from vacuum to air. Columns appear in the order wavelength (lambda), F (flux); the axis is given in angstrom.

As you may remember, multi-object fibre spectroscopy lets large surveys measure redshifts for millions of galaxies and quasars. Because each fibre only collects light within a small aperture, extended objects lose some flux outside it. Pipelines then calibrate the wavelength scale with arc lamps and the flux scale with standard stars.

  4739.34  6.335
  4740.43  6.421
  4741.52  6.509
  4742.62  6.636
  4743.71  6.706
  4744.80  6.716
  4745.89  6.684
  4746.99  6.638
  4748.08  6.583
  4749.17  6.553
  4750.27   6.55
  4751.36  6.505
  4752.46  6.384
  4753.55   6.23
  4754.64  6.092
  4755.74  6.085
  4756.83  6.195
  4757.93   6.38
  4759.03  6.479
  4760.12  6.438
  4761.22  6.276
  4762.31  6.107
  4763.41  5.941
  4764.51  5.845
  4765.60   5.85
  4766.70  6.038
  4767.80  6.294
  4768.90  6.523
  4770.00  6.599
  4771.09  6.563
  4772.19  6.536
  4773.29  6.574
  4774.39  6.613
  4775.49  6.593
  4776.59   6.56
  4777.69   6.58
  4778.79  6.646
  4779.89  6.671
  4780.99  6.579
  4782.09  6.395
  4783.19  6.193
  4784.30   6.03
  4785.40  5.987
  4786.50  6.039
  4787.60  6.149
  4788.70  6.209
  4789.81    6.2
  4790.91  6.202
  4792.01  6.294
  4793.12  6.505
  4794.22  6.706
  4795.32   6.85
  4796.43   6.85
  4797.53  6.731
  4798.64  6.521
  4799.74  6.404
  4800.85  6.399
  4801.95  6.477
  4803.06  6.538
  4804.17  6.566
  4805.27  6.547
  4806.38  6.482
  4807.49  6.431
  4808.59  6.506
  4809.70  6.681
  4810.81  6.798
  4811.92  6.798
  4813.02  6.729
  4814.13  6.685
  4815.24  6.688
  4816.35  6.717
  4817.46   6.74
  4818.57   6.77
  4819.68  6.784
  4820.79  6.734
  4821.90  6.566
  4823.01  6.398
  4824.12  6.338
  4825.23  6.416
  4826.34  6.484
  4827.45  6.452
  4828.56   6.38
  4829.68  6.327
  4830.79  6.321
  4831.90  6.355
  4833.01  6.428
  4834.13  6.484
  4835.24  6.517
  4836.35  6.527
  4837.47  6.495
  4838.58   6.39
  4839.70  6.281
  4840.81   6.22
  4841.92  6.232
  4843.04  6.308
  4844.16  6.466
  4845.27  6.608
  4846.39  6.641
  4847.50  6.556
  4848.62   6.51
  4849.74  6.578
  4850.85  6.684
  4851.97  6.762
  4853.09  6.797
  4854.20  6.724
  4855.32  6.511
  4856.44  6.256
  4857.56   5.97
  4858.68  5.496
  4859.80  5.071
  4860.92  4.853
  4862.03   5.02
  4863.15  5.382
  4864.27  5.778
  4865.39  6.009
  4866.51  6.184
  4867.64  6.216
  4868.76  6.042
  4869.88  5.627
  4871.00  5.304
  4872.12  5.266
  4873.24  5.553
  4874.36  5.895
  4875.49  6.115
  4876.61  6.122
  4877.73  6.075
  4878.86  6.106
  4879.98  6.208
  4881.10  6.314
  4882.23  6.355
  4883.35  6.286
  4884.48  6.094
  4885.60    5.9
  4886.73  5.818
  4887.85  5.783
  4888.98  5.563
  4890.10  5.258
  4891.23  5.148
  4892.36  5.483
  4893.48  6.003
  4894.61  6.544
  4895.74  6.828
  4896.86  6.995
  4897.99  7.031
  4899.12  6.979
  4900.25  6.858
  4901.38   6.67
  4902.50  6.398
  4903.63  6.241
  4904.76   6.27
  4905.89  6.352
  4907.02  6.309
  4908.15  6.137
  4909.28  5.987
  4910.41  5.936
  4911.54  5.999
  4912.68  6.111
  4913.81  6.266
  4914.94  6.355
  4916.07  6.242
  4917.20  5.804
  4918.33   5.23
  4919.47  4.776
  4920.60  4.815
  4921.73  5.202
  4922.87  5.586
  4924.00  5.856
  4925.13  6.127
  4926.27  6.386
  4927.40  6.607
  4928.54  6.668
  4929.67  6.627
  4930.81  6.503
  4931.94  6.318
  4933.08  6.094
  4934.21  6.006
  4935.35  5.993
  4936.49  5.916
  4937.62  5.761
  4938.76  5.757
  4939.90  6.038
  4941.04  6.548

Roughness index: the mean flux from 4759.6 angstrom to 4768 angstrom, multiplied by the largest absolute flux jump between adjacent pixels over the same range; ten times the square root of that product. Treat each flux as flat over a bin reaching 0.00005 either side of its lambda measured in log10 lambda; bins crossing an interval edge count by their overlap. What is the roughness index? 12.5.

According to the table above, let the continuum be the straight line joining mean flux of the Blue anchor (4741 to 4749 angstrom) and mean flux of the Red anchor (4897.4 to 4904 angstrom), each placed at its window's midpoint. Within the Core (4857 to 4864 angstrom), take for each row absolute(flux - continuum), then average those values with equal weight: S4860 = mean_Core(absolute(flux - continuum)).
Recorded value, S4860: 1.4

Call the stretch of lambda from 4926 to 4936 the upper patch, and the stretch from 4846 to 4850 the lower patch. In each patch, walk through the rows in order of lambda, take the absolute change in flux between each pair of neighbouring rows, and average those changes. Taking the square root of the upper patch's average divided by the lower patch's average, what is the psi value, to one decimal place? 1.3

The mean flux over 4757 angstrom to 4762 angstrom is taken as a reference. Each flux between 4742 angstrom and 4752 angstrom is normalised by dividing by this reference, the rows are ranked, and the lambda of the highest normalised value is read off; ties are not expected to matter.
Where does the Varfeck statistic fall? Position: 4744.80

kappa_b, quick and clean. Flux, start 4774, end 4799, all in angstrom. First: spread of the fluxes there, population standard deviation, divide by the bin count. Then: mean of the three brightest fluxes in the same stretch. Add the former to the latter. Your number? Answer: 7.1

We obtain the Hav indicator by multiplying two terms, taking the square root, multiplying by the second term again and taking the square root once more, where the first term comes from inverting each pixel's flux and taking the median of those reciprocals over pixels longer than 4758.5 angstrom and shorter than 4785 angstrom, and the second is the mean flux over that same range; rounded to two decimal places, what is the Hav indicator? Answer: 2.51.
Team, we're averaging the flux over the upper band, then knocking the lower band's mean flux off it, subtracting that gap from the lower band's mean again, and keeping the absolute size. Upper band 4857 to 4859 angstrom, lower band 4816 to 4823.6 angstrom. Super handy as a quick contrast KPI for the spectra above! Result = 7.6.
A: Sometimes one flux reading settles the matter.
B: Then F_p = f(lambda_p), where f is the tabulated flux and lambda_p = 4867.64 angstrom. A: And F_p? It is 6.216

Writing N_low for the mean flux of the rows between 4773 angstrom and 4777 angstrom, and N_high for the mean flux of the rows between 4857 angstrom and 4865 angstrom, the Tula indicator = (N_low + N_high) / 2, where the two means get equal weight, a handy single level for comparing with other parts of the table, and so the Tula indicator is 5.98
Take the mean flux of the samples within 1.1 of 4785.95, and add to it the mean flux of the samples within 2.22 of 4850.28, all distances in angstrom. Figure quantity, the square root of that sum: 3.56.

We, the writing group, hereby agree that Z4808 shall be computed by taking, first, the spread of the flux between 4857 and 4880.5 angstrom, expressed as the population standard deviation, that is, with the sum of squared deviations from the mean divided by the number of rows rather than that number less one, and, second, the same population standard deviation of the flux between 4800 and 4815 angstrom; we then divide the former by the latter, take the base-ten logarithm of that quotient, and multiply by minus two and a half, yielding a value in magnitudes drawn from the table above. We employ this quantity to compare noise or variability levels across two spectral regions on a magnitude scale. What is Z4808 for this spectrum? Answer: -1.3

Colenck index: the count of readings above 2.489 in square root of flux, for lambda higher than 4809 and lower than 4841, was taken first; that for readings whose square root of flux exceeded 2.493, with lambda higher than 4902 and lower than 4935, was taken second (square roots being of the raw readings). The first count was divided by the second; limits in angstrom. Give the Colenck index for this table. 2.1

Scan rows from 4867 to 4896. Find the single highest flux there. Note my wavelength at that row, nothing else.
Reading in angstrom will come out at 4895.74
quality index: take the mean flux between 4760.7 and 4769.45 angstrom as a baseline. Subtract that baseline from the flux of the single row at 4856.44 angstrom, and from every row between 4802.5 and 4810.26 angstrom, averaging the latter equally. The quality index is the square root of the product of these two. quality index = 0.25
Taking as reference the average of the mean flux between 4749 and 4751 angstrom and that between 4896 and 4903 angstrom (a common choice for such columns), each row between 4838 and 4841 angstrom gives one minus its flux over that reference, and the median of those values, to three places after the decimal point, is 0.061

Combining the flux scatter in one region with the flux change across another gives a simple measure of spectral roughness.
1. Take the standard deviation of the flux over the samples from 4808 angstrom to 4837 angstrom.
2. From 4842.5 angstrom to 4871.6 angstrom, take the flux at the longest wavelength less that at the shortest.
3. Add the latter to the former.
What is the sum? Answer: -0.8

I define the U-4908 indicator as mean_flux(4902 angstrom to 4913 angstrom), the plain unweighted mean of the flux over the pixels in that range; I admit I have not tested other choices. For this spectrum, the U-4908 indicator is 6.17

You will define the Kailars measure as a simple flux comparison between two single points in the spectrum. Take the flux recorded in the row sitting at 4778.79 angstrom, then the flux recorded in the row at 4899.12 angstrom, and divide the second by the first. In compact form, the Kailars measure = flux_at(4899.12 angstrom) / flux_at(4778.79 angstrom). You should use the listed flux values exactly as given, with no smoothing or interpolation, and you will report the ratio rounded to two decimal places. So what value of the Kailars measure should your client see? 1.05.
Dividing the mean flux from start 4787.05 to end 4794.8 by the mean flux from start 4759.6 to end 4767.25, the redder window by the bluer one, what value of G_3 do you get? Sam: 1.04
